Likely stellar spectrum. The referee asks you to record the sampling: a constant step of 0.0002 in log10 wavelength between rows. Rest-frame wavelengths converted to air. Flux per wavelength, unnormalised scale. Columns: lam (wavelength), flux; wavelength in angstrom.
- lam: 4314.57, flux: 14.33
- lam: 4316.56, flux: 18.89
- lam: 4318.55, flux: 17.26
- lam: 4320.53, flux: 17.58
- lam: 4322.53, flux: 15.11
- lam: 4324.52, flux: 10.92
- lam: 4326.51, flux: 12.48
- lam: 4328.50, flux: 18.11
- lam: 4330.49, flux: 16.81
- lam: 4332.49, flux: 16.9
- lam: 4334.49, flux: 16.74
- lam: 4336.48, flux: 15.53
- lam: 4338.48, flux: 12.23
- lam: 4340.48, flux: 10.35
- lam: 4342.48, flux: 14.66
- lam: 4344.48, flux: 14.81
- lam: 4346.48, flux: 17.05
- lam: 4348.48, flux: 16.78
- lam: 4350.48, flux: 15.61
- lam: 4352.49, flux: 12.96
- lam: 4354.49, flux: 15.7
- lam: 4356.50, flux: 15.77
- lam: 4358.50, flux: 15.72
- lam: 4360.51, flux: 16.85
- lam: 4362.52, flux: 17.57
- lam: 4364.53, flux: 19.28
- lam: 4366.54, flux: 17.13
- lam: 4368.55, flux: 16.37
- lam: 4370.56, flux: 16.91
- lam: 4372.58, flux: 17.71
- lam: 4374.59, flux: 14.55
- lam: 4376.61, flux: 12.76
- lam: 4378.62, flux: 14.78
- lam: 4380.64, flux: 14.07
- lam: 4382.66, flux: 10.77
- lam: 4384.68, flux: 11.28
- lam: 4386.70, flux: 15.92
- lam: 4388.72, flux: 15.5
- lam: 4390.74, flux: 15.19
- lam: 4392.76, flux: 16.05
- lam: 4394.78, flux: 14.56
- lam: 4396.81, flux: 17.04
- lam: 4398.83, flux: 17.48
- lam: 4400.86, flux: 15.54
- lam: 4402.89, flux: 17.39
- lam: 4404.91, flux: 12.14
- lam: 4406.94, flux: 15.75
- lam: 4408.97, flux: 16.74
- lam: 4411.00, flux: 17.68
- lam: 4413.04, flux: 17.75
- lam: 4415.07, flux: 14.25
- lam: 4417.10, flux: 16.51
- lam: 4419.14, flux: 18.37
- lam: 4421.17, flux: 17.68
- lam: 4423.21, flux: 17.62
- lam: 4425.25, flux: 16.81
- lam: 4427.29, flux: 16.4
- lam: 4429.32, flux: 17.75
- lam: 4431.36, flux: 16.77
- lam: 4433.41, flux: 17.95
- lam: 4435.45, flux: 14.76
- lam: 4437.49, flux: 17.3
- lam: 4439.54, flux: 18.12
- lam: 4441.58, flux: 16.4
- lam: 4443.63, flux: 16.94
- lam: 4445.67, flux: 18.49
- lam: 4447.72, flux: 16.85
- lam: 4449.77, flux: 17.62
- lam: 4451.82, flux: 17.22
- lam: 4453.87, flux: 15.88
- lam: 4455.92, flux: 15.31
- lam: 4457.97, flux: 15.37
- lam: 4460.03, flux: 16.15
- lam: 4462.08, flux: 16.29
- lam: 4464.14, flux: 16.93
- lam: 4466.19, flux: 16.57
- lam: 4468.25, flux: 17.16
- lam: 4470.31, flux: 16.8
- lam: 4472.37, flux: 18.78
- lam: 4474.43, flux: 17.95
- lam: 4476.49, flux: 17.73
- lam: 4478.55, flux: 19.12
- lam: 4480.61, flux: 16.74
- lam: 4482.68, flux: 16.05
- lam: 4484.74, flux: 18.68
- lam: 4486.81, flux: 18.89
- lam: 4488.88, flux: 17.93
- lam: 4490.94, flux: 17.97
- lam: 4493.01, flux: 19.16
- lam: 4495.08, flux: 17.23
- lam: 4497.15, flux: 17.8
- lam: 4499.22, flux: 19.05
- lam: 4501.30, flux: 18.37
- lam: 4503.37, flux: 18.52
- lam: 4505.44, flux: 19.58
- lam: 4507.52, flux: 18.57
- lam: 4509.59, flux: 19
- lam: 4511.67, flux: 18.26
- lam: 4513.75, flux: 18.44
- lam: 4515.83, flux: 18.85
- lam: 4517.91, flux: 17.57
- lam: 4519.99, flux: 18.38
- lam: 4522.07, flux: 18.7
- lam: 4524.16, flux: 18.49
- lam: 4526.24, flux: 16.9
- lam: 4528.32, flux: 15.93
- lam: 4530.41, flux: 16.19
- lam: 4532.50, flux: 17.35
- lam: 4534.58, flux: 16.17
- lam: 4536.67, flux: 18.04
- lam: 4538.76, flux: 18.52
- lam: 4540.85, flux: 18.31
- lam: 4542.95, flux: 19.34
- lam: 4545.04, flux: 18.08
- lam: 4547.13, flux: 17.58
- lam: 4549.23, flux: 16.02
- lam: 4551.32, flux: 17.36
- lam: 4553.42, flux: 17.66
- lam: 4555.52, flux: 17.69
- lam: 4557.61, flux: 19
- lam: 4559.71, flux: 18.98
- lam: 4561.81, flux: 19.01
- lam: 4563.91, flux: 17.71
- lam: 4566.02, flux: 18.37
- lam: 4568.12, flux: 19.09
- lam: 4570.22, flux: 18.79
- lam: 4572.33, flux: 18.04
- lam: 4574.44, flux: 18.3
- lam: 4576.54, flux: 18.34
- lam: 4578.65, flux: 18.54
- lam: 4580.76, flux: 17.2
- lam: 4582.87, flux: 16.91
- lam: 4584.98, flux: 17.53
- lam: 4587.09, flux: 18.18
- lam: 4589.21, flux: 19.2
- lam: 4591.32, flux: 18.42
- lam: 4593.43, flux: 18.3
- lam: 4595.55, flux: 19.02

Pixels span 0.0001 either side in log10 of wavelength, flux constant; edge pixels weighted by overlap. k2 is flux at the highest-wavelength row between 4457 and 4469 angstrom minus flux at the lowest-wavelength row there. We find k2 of 1.8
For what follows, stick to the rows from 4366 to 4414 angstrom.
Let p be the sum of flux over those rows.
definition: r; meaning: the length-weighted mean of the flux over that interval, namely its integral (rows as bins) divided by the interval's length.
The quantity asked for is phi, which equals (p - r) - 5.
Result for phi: 351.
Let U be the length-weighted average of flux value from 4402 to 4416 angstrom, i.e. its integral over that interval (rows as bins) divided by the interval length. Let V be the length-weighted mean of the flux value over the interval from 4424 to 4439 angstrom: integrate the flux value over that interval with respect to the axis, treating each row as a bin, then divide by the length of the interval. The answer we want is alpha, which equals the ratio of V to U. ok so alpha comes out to 1.06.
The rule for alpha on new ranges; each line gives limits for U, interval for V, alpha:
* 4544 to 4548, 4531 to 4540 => 0.98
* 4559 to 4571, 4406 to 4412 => 0.90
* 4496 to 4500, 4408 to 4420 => 0.92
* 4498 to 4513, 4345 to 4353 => 0.84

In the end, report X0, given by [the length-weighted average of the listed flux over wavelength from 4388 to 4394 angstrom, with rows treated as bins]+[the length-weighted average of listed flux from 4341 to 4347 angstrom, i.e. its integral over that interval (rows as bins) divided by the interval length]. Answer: 30.5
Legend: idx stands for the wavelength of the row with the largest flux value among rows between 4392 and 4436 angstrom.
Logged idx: 4419.14 angstrom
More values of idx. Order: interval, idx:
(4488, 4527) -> 4505.44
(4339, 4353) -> 4346.48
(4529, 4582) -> 4542.95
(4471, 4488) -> 4478.55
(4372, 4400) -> 4372.58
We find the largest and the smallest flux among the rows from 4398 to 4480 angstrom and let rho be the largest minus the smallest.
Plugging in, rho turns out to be 7.0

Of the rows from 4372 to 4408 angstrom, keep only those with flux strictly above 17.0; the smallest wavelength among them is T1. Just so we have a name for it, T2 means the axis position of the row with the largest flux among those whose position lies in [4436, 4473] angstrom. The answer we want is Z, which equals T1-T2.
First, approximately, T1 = 4372.58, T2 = 4472.37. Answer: -99.8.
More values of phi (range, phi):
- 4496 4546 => 411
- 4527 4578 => 407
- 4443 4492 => 391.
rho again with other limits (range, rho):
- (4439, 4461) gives 3.2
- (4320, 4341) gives 7.8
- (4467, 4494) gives 3.1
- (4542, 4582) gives 3.3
